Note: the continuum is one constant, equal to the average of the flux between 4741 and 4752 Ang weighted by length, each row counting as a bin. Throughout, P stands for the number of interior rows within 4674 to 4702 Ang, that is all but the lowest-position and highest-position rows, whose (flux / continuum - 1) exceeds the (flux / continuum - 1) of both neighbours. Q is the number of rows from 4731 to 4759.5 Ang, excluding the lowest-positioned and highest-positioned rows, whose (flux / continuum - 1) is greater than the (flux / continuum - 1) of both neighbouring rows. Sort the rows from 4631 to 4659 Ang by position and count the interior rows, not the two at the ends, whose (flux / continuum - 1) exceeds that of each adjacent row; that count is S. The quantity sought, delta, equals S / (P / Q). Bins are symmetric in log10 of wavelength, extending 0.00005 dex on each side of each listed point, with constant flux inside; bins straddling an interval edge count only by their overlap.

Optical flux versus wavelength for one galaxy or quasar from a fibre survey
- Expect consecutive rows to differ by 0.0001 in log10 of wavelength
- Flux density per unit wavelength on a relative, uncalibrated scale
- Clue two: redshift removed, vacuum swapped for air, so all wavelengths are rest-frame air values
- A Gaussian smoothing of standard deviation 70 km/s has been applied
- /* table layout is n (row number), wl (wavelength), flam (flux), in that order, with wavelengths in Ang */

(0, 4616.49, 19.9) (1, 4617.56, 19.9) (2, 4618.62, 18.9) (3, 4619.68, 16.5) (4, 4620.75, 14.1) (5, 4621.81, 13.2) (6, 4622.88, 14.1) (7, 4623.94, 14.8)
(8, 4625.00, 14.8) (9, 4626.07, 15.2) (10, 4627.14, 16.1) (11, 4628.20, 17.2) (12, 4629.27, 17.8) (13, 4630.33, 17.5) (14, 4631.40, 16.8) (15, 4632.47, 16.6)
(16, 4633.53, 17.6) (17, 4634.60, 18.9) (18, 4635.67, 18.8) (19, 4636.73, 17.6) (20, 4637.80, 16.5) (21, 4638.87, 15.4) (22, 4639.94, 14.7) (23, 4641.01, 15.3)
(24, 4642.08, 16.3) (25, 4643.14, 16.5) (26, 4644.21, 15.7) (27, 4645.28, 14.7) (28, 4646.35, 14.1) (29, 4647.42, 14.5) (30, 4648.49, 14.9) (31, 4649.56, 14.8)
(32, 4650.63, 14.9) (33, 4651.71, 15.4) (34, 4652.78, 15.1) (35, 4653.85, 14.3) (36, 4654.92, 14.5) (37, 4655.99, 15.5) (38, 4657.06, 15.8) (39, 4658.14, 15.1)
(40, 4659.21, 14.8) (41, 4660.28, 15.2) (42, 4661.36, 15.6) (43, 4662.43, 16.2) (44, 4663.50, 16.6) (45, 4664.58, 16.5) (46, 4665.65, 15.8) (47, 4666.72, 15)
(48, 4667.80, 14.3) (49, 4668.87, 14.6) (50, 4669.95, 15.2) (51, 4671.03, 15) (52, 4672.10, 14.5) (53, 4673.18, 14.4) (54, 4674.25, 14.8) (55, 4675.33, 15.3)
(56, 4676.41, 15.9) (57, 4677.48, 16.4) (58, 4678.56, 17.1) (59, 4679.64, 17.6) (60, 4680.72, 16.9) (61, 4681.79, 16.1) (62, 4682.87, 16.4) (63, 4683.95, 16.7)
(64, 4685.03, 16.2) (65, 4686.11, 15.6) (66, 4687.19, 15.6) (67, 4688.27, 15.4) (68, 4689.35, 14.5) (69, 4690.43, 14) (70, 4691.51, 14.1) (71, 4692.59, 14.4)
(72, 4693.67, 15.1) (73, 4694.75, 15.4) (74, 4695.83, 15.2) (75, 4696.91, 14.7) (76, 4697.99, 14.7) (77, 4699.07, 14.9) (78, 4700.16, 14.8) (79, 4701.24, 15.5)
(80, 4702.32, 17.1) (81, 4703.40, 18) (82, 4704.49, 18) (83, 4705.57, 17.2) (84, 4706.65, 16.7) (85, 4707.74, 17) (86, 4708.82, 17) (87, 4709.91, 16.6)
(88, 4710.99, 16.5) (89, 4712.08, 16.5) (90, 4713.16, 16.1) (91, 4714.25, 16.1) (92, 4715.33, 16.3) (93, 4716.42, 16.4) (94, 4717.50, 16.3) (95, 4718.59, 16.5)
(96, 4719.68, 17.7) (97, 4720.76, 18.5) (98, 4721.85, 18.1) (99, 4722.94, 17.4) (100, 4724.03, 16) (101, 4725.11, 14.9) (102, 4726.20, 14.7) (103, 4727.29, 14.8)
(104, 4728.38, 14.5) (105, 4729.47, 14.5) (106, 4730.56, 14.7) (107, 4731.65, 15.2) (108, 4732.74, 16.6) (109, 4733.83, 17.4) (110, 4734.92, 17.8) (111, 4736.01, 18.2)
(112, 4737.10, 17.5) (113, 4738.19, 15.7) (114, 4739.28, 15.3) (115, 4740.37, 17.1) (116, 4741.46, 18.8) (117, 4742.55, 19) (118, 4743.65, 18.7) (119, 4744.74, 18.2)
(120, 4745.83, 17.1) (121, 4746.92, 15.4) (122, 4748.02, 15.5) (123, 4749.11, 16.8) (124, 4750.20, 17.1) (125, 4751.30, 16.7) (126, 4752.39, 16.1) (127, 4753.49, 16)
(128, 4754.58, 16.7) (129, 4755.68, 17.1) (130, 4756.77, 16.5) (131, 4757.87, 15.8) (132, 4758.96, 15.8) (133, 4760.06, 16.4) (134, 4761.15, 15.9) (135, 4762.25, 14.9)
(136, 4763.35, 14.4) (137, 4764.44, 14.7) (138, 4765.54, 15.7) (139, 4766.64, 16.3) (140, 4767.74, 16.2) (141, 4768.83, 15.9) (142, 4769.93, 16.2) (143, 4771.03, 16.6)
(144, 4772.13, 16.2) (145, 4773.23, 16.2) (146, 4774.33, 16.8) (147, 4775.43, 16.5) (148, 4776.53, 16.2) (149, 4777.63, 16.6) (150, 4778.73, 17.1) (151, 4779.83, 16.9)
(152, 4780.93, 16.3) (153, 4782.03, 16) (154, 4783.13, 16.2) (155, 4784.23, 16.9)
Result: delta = 5.0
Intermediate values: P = 4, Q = 4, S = 5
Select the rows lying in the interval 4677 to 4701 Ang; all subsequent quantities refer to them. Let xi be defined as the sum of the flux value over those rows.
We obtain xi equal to 342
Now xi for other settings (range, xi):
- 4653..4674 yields 289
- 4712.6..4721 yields 134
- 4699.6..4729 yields 445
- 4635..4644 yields 131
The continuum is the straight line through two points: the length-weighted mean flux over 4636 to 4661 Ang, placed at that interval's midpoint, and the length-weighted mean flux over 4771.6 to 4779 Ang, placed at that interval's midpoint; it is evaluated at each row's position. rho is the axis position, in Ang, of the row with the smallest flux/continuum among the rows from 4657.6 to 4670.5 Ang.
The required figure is 4667.80 Ang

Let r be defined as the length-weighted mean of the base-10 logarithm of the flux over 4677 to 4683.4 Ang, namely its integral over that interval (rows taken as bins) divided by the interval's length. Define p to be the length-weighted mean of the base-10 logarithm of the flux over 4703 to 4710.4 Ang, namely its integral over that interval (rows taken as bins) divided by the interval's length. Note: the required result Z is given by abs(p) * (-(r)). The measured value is -1.51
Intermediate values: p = 1.23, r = 1.22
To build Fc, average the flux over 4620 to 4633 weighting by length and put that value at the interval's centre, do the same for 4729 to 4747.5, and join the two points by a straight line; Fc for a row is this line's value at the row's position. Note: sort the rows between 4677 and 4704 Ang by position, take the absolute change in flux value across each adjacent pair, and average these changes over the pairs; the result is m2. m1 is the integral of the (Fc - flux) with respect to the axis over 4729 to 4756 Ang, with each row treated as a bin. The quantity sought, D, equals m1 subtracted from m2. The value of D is -4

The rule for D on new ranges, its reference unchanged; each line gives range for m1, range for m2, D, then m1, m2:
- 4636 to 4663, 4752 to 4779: -15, 16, 0.44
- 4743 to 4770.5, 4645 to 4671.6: -23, 23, 0.45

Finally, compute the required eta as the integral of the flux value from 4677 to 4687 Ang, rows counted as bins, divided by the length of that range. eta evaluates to 16.5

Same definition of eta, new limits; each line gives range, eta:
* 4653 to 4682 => 15.5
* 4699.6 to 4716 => 16.6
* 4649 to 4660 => 15.0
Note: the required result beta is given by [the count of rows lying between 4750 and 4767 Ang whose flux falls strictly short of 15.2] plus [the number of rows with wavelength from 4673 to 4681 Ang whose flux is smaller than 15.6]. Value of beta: 6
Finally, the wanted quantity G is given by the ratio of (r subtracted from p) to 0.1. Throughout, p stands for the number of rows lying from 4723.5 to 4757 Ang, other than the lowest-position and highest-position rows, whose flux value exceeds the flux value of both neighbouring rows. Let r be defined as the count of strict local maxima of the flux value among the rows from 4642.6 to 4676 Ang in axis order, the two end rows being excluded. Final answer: 0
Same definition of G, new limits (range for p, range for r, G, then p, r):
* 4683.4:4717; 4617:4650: -20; 2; 4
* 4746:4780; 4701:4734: 40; 7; 3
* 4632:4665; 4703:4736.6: 30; 6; 3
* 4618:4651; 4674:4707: 0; 4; 4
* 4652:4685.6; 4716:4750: 10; 5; 4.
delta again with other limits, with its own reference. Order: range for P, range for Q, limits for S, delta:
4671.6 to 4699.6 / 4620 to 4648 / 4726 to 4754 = 4.0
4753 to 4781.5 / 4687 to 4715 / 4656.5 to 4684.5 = 1.0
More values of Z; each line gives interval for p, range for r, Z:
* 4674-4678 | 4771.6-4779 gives -1.45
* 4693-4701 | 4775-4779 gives -1.43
